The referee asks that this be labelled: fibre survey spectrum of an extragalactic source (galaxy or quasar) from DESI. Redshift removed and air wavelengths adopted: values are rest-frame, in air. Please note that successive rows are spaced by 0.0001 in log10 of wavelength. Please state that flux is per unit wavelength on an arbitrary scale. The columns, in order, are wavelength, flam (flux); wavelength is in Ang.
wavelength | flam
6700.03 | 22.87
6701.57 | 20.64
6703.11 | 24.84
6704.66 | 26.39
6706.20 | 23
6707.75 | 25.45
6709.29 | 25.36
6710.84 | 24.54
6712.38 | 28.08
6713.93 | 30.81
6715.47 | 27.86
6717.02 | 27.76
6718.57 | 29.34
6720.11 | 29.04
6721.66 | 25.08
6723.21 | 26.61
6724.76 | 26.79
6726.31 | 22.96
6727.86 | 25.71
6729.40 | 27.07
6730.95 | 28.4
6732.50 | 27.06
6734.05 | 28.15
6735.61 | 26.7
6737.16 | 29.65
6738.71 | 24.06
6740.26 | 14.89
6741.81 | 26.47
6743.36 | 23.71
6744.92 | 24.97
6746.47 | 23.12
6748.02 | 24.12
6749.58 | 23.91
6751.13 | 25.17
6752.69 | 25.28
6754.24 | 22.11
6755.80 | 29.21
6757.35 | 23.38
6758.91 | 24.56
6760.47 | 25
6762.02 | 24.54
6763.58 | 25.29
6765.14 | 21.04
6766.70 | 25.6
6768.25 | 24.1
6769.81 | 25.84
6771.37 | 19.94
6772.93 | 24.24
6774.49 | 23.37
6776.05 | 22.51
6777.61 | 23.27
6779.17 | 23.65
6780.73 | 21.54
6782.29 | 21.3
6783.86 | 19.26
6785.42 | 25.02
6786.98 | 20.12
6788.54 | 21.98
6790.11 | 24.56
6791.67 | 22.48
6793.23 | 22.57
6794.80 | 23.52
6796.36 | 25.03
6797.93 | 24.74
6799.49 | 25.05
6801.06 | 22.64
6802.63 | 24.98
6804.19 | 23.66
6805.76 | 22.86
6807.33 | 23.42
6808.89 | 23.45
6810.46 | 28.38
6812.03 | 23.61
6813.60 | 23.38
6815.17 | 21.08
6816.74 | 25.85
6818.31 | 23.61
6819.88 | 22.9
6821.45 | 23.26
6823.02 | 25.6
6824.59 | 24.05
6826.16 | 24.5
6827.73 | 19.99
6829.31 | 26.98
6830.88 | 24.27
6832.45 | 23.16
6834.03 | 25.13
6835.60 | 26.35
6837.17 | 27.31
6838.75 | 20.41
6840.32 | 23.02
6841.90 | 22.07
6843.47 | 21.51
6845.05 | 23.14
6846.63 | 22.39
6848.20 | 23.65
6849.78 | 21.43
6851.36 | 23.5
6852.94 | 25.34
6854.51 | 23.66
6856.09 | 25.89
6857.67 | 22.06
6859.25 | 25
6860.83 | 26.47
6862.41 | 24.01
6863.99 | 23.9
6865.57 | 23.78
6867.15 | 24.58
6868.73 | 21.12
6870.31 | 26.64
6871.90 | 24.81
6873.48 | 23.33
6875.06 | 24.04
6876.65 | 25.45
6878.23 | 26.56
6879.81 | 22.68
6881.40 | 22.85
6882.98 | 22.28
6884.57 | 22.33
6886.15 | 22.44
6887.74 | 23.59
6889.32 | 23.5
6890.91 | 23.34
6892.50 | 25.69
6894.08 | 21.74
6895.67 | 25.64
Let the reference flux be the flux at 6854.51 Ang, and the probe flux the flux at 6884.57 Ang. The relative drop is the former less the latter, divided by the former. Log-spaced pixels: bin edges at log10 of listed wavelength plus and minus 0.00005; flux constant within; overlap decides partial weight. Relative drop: 0.06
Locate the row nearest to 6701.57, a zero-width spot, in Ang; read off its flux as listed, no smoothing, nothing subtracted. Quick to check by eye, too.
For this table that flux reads 20.64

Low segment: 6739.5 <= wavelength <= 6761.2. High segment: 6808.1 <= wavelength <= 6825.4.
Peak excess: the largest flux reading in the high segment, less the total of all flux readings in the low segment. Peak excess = -308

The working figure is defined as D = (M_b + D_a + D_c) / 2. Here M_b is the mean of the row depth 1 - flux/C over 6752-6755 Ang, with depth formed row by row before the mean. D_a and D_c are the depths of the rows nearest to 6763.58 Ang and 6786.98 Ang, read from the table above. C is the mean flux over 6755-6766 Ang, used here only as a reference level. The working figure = 0.10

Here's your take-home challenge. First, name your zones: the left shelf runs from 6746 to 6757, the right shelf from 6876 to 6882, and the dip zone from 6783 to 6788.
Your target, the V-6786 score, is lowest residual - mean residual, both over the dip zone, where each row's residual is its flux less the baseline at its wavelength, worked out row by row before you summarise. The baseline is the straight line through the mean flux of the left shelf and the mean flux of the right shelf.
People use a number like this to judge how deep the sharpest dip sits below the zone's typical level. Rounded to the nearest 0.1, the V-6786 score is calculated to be -2.2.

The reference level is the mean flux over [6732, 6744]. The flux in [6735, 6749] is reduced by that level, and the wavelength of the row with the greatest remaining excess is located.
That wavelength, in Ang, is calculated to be 6737.16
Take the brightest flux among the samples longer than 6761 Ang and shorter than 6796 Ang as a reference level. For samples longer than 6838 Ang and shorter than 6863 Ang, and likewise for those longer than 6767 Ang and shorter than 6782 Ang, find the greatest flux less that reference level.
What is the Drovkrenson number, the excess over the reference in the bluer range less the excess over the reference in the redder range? -0.6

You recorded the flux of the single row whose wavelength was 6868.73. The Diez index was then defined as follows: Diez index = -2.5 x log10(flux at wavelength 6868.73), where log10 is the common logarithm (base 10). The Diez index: -3.3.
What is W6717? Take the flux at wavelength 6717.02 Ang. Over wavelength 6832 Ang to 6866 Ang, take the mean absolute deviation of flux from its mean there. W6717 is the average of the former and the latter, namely 14.6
